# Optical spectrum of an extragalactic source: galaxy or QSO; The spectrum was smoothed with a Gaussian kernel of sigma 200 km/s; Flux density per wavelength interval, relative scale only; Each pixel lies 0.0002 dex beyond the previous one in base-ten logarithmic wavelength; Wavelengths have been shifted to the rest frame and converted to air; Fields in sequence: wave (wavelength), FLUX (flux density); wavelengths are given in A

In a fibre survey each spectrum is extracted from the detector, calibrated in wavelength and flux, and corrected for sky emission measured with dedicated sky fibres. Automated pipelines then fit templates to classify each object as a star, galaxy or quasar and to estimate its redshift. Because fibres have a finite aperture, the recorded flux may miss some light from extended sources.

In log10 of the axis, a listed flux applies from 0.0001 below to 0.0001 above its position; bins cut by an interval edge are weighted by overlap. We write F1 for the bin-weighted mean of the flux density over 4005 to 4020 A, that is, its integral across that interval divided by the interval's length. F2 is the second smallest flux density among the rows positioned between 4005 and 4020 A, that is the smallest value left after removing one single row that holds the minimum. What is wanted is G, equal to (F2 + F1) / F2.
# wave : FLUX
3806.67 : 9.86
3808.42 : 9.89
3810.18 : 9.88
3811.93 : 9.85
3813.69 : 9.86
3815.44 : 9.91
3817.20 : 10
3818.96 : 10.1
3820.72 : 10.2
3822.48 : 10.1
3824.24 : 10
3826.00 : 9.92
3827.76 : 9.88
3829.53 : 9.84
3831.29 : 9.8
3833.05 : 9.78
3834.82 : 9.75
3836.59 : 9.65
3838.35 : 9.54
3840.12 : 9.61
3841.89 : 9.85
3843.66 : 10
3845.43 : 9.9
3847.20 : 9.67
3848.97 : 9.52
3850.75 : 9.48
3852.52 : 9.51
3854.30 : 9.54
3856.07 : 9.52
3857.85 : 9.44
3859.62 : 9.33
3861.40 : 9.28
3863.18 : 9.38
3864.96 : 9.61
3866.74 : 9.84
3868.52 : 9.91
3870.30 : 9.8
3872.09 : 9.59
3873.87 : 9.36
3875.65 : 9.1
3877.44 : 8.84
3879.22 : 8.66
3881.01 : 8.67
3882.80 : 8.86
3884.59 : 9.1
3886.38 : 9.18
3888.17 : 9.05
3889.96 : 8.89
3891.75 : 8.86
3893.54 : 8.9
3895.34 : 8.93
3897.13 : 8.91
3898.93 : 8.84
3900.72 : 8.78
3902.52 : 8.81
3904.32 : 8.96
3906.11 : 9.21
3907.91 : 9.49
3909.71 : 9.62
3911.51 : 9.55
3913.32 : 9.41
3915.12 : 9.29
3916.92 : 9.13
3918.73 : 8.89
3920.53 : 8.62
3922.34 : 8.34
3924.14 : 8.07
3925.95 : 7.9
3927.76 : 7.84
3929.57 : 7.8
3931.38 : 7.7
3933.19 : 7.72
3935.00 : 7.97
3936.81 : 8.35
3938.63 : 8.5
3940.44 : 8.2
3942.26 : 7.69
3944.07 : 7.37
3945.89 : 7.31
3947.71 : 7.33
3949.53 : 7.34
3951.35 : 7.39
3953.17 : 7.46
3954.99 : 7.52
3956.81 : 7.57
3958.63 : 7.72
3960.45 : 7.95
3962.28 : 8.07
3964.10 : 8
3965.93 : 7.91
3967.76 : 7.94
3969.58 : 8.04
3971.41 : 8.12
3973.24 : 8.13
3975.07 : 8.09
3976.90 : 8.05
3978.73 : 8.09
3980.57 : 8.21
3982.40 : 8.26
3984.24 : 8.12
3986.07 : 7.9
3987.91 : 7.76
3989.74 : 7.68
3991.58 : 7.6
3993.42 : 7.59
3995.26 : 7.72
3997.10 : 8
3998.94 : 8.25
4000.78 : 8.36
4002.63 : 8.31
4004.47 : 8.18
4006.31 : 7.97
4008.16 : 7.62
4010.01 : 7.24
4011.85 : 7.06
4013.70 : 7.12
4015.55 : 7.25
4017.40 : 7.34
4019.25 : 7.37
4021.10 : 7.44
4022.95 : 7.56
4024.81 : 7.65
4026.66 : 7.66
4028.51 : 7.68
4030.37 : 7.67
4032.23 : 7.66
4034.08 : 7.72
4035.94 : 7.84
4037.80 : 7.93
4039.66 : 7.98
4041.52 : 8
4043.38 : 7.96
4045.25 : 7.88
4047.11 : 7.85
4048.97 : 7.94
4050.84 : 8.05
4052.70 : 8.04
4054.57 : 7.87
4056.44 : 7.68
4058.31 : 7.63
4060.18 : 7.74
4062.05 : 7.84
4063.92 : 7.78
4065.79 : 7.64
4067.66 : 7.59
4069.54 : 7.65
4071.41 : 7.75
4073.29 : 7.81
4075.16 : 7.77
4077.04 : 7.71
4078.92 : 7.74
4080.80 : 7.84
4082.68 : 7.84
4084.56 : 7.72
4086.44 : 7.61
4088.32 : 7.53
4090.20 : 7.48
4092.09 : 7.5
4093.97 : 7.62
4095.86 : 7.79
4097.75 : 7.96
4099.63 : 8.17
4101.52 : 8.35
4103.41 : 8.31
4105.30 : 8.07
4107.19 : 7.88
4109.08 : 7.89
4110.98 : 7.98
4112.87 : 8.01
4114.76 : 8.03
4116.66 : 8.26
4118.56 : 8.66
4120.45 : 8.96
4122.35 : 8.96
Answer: 2.04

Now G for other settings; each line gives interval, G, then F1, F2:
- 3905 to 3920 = 2.02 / 9.30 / 9.13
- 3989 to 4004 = 2.05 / 7.95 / 7.6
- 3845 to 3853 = 2.01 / 9.61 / 9.51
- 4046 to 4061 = 2.02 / 7.85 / 7.68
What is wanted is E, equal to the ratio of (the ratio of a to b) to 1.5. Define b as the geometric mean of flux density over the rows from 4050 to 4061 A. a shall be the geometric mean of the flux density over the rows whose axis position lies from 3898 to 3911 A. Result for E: 0.77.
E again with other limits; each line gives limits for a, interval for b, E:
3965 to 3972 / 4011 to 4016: 0.75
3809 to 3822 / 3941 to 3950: 0.90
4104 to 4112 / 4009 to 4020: 0.73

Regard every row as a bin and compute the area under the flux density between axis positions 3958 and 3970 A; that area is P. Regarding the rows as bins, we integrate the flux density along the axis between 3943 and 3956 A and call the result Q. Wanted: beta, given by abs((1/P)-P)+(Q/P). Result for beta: 96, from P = 95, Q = 96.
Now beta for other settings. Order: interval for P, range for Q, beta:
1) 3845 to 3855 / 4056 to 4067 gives 97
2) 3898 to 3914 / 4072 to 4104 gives 149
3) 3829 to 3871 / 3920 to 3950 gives 406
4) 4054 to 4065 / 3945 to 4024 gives 92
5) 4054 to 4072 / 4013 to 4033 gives 140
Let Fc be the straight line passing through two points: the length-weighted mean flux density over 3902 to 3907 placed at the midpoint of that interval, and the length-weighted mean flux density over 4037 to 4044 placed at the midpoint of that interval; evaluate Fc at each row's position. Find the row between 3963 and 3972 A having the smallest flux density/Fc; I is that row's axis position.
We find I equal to 3965.93 A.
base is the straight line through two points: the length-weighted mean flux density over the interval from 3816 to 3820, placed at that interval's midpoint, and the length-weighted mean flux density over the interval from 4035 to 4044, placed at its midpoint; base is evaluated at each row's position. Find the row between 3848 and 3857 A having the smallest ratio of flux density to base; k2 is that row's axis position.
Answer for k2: 3850.75 A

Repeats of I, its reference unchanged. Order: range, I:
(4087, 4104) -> 4090.20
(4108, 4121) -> 4109.08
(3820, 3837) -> 3836.59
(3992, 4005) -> 3993.42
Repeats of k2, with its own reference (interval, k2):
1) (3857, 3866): 3861.40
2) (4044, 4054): 4047.11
